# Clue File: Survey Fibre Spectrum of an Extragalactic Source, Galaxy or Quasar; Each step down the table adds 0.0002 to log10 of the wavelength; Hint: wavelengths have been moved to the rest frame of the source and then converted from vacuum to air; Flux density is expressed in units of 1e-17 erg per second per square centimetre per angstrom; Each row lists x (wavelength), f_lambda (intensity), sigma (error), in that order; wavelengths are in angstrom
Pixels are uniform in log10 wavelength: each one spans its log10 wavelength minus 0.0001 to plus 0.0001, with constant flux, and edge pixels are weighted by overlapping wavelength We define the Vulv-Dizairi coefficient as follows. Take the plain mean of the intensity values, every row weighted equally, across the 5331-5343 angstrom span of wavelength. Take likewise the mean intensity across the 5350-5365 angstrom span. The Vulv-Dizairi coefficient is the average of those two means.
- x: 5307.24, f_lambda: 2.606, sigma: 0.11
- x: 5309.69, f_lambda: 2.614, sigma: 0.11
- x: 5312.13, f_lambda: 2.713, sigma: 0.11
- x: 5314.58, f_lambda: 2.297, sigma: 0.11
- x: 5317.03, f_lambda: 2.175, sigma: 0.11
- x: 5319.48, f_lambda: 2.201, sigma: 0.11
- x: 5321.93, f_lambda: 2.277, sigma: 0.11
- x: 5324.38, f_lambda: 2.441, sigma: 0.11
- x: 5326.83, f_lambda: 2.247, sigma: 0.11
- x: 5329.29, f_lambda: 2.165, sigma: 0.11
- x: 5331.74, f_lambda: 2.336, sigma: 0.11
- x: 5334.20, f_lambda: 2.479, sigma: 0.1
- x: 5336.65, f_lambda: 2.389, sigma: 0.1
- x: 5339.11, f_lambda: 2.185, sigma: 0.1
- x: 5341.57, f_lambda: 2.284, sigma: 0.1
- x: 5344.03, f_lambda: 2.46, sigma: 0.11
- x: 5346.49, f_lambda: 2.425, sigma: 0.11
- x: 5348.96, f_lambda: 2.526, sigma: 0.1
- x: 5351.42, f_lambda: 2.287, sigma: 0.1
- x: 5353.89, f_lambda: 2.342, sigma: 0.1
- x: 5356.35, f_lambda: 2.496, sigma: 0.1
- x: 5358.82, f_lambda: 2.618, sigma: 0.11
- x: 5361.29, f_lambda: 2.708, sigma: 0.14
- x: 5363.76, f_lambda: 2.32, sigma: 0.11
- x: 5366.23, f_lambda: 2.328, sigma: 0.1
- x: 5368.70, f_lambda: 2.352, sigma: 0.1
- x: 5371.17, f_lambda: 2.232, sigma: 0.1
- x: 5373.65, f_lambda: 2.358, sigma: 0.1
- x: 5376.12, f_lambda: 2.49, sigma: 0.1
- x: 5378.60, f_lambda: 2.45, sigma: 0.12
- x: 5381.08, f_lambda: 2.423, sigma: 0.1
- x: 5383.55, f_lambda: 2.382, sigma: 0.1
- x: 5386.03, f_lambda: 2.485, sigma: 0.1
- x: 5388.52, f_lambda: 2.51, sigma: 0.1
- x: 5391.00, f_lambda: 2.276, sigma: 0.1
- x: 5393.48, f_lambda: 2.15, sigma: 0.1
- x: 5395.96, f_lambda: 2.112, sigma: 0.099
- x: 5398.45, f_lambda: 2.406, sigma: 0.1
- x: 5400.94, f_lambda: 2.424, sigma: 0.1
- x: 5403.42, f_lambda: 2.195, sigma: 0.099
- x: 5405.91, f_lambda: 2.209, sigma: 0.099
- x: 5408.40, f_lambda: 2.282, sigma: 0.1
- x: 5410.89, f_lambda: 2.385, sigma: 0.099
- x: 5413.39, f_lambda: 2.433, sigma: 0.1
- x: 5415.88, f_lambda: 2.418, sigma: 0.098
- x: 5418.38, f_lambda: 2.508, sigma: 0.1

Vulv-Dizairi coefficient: 2.40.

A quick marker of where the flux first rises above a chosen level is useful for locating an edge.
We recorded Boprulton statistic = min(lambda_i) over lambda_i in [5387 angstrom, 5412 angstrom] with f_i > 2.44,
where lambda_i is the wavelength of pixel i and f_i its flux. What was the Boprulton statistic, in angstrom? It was 5388.52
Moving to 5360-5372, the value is 5361.29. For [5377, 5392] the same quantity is 5378.60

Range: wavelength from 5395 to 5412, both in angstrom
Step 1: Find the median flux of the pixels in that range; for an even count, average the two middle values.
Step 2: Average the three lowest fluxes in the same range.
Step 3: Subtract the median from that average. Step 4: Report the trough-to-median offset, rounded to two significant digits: -0.11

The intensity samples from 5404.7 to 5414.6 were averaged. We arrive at 2.33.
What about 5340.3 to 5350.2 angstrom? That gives 2.42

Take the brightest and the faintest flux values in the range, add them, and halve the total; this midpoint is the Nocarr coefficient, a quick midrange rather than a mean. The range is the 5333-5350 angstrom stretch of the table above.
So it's 2.36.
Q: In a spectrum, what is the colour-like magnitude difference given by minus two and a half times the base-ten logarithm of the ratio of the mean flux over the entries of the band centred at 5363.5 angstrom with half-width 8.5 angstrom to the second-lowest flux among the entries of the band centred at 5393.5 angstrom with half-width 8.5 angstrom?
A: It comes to -0.14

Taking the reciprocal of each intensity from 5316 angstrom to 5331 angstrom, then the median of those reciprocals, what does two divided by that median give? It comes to 4.45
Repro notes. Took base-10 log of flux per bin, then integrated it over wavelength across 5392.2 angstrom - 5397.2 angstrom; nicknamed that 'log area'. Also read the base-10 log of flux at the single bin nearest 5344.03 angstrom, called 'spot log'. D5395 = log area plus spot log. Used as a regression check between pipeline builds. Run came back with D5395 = 2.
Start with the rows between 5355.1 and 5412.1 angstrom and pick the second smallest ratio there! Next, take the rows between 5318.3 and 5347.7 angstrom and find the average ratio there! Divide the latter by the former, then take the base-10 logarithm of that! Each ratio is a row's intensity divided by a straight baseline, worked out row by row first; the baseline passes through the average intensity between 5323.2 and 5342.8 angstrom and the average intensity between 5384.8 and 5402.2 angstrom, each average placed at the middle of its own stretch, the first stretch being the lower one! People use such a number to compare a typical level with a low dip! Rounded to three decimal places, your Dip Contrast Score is 0.038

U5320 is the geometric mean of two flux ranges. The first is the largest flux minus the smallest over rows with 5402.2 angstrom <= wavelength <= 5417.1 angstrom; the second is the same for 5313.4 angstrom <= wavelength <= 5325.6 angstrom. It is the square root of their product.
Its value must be 0.252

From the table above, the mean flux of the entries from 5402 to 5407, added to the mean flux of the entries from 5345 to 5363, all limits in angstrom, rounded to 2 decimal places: 4.69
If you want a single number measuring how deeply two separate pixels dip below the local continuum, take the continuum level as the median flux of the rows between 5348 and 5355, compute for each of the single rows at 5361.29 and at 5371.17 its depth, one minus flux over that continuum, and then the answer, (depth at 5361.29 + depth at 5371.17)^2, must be 0.012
